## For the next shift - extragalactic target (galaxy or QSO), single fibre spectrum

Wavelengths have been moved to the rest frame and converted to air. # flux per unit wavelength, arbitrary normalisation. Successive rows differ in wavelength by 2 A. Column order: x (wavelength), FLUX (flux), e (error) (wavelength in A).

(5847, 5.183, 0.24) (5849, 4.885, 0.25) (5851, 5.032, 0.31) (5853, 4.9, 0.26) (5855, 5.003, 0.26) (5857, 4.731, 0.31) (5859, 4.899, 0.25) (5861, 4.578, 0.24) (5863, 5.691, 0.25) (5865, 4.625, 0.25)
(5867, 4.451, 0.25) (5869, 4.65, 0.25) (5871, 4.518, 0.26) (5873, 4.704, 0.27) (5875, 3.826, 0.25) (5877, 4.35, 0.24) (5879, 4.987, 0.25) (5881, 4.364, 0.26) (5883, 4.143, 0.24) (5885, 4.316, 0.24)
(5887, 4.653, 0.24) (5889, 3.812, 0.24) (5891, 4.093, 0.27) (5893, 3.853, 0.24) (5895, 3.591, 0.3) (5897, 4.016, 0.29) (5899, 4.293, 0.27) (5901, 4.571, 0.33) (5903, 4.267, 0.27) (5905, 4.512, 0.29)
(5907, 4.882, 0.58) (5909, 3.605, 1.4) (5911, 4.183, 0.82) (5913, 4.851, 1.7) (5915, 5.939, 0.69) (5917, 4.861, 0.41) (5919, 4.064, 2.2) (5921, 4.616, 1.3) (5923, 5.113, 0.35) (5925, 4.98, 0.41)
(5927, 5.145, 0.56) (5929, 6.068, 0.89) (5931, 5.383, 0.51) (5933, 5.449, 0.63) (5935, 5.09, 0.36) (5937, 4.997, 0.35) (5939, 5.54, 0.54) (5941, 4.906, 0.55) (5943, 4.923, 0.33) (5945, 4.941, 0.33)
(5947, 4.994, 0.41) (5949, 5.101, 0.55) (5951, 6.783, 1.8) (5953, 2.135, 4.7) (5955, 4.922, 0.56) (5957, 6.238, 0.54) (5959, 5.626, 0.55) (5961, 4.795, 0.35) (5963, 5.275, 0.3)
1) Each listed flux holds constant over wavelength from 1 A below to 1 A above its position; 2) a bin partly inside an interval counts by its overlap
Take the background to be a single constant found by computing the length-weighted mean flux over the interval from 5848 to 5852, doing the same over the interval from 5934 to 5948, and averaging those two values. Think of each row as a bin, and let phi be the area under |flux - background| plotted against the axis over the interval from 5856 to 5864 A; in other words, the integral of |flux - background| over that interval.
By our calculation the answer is 3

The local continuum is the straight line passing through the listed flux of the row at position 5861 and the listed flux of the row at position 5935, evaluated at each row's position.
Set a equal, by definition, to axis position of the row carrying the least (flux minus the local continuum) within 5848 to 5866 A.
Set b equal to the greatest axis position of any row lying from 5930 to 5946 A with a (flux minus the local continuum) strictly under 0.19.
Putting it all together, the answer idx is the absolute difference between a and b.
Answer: 84 A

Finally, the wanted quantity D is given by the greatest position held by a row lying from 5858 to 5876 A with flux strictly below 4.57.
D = 5875 A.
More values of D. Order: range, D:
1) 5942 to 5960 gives 5953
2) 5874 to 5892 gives 5891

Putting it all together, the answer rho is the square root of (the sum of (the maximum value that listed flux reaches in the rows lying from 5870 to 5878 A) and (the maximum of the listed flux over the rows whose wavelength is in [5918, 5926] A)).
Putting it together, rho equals 3.13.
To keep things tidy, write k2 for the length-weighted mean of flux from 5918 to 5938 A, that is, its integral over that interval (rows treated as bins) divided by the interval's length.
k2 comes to 5.1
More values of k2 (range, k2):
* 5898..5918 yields 4.6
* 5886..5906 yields 4.2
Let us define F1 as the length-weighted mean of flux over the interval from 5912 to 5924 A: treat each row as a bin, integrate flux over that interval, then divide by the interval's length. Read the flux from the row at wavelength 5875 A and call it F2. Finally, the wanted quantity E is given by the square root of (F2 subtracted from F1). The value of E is 1.04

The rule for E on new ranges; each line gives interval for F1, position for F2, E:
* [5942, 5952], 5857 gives 0.79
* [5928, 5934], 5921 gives 1.01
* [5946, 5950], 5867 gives 0.77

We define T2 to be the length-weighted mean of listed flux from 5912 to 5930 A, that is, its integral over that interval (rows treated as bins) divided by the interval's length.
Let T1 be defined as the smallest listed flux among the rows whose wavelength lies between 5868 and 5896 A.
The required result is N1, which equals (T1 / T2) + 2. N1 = 2.71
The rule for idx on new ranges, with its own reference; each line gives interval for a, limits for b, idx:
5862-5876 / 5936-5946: 70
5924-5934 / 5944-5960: 30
